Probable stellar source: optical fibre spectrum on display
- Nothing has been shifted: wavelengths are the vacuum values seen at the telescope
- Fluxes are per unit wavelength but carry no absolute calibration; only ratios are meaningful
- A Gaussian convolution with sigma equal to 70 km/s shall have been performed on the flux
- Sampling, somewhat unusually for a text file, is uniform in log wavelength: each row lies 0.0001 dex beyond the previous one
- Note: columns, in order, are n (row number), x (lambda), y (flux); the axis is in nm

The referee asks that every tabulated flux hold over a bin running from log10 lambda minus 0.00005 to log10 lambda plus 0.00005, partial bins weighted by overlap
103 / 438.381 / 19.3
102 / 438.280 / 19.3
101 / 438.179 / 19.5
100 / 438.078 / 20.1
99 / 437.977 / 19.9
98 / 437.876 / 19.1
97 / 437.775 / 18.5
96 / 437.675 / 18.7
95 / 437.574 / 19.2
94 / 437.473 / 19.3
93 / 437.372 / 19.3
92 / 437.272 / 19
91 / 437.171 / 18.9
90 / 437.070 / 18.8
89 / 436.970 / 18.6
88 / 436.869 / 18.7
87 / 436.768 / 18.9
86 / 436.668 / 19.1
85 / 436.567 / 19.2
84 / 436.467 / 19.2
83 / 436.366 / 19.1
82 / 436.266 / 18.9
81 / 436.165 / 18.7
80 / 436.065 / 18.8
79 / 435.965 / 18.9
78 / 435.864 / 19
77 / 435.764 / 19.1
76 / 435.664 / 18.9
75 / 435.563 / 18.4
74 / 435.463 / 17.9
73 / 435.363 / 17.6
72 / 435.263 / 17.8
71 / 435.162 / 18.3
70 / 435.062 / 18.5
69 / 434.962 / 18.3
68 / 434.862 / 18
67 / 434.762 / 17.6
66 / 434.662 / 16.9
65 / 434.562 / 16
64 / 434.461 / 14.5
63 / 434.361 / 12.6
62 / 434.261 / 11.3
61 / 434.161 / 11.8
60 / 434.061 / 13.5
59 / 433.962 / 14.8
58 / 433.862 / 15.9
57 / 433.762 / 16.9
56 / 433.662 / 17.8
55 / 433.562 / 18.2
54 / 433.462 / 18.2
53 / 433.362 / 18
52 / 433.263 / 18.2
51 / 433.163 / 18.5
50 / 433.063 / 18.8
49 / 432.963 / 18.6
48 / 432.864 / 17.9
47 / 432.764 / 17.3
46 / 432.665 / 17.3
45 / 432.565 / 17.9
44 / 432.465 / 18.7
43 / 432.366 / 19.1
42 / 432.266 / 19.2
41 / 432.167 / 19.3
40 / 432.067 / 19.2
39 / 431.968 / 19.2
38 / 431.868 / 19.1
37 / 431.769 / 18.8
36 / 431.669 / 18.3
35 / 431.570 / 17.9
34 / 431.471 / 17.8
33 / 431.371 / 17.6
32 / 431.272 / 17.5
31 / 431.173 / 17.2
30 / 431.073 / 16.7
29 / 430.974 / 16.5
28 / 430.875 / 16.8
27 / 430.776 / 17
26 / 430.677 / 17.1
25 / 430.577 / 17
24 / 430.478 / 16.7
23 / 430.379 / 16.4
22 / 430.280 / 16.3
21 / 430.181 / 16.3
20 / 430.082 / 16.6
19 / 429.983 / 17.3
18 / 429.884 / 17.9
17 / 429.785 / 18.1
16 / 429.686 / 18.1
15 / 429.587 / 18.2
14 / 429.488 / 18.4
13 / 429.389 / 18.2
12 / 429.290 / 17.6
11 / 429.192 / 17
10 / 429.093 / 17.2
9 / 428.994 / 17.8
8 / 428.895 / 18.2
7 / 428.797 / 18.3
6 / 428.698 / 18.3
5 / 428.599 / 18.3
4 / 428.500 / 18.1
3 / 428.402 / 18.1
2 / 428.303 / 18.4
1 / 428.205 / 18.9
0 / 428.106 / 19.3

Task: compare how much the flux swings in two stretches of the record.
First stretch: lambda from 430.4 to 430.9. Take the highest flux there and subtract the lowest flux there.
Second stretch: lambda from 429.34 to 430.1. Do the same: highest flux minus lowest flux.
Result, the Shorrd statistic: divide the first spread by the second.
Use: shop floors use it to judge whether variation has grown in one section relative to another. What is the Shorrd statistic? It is 0.2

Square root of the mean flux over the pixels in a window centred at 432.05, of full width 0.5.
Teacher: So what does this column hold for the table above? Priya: 4.38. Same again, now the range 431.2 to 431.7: 4.22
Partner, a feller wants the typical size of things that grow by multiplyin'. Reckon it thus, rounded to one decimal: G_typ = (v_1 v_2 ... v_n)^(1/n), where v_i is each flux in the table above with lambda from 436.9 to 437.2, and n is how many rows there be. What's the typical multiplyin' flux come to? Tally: 18.8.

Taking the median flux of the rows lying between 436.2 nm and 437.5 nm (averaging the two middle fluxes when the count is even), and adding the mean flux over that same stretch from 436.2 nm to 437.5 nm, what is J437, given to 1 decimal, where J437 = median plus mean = 38.0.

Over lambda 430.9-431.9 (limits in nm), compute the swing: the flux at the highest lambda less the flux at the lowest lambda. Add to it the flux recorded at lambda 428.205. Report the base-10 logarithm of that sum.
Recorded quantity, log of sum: 1.33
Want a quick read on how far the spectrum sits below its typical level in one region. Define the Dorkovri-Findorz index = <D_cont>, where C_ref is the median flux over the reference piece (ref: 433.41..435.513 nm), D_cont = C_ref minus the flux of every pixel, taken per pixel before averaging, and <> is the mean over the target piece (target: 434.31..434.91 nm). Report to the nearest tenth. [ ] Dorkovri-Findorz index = 1.7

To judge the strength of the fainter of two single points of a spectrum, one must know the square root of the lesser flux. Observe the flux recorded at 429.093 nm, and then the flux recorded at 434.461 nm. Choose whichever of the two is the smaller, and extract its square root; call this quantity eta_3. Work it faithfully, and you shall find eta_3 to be 3.81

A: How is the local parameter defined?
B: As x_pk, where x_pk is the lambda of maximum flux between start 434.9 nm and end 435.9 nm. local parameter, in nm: 435.764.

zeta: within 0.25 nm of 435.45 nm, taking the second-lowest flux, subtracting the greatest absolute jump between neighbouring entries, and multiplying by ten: 173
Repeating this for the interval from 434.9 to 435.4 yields 173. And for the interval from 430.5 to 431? 165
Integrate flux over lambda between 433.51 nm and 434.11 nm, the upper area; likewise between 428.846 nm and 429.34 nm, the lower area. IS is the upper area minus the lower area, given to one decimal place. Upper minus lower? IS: 1.0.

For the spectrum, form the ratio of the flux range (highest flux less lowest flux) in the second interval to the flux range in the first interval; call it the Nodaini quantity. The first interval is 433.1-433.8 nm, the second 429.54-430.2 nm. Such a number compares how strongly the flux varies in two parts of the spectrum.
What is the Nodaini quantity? 1.2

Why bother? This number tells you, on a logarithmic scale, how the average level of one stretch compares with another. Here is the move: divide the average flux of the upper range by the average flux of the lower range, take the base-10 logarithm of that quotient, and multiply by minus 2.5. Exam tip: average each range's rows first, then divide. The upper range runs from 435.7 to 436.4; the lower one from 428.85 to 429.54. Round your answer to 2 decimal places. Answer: -0.07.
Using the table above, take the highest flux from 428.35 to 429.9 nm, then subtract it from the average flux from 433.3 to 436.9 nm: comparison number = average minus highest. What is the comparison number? -1.03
